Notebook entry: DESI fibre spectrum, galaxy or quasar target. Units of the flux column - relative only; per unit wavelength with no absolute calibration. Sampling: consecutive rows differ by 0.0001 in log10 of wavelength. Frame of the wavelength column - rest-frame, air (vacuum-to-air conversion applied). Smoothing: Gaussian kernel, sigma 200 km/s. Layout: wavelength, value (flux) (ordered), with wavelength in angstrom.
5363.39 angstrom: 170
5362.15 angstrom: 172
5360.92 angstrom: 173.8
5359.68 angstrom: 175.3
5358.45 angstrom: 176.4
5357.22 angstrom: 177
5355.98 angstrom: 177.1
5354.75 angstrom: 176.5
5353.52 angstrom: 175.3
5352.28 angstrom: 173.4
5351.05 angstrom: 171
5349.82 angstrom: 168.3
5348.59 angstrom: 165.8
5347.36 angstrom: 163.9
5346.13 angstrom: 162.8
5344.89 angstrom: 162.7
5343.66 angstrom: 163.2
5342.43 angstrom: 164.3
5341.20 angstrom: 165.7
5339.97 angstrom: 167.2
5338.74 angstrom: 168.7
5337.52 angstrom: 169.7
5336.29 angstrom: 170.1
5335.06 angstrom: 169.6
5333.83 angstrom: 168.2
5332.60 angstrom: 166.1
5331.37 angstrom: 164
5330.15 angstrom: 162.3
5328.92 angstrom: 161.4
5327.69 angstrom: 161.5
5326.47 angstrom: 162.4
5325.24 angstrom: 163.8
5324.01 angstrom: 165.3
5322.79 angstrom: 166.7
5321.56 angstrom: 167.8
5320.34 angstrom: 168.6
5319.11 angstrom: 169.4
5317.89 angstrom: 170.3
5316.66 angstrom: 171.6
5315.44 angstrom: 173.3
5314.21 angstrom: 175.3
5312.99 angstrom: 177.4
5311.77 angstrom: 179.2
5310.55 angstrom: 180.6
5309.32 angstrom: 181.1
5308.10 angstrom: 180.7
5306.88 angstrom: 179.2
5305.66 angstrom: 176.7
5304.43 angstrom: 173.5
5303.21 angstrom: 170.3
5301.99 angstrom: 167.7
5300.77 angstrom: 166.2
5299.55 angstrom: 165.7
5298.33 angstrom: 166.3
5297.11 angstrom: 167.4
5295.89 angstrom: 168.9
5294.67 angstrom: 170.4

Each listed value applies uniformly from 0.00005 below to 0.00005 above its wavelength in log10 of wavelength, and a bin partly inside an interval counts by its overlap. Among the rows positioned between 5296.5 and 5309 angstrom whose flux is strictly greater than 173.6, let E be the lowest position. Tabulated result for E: 5305.66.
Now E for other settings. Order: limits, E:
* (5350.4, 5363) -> 5353.52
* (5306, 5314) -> 5306.88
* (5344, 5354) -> 5353.52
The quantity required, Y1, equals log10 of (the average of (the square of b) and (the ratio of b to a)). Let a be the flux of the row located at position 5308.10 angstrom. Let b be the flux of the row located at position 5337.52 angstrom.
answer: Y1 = 4.16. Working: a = 180.7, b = 169.7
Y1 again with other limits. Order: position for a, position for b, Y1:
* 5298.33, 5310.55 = 4.21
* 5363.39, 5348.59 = 4.14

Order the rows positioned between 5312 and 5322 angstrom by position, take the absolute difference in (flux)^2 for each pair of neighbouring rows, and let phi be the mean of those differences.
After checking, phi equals 473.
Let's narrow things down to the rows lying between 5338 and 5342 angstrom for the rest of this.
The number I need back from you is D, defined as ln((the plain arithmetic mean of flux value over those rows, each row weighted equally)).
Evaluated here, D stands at 5.12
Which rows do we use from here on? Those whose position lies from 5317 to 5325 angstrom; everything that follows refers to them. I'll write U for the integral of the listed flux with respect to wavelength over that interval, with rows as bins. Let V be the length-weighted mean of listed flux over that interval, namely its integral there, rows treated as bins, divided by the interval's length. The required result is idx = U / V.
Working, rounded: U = 1343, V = 168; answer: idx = 8.00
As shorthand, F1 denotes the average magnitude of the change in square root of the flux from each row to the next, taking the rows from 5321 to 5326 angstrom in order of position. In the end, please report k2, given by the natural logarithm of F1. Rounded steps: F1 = 0.052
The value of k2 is -2.96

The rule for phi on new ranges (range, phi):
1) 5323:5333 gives 402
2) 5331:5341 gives 431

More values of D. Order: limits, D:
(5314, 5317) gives 5.16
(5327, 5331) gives 5.09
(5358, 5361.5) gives 5.17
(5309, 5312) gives 5.19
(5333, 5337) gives 5.13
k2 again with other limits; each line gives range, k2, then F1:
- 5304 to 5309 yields -2.41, 0.090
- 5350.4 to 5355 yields -2.67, 0.070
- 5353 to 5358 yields -3.74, 0.024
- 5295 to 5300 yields -3.19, 0.041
